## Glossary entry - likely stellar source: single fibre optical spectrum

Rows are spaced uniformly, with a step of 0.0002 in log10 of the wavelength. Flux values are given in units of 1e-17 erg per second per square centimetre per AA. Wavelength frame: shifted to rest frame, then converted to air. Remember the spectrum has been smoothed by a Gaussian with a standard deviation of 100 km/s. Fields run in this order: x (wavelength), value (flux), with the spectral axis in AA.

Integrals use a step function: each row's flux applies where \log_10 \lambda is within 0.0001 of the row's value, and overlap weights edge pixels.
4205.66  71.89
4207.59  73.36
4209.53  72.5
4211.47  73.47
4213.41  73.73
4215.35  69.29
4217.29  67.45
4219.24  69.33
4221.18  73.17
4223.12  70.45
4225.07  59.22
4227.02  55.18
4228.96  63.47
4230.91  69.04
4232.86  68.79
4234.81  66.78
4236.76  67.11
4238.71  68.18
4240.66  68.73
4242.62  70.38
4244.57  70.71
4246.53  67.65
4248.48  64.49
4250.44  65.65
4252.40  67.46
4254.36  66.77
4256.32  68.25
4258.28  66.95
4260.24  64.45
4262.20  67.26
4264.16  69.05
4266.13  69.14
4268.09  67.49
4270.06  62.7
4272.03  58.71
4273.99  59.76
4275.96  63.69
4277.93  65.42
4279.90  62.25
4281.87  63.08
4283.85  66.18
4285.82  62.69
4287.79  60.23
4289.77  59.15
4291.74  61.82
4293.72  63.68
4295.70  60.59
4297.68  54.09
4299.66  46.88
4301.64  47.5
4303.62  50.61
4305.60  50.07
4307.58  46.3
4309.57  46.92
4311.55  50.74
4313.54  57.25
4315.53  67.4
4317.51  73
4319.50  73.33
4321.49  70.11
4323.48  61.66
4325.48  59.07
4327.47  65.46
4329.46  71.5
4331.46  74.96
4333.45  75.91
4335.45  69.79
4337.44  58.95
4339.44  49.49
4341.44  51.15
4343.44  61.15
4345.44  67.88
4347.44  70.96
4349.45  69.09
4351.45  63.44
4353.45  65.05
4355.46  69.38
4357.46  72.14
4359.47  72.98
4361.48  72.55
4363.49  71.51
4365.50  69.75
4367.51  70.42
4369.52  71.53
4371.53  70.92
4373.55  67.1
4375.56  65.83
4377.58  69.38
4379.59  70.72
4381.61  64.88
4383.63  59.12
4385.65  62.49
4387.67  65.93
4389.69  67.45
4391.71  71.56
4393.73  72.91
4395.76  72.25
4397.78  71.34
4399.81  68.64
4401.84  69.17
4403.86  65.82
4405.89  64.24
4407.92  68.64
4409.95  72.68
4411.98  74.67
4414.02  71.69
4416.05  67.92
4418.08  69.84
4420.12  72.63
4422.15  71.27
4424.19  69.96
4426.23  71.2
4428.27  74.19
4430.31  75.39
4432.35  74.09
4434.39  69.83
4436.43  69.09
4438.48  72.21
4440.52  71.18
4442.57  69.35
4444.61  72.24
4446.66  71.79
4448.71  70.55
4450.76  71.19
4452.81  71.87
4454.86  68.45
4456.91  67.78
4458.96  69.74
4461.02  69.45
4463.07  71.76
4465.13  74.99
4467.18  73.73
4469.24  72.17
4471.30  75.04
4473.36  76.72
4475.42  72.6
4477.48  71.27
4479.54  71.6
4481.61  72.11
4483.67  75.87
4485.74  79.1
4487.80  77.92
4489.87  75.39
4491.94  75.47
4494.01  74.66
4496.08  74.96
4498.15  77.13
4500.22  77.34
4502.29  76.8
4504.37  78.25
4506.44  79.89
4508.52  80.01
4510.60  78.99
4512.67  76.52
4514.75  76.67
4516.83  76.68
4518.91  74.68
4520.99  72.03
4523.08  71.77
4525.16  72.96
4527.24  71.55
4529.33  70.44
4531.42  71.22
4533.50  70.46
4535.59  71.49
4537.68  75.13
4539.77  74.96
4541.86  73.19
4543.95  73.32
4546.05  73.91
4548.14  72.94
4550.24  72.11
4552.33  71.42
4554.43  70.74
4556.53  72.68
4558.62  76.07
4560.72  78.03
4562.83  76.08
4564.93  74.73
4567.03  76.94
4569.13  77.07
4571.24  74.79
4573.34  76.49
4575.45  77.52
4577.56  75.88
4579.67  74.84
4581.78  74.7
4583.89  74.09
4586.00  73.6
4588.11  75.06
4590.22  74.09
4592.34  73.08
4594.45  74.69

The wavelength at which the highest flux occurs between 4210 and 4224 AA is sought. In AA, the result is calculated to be 4213.41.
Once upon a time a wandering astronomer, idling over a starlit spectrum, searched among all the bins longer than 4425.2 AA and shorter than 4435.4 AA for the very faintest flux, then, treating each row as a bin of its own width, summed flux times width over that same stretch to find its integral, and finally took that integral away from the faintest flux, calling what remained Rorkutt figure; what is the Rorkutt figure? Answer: -674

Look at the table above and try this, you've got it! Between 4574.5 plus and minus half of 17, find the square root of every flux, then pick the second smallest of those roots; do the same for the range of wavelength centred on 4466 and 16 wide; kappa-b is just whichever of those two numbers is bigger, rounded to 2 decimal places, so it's 8.65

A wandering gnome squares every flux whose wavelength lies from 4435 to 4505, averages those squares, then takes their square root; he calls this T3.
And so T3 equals 73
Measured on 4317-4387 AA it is 67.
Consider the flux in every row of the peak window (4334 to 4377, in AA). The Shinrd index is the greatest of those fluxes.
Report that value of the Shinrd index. 72.98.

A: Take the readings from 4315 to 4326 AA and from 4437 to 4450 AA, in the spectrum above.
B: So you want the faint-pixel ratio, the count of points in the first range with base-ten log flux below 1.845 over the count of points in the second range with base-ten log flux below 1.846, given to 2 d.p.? 3.00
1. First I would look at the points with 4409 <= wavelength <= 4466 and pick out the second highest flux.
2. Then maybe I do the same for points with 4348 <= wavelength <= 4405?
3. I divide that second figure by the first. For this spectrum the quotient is 0.97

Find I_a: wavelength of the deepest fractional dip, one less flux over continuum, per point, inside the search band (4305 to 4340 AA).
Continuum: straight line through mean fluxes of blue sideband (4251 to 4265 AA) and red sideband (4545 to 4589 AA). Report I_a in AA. 4307.58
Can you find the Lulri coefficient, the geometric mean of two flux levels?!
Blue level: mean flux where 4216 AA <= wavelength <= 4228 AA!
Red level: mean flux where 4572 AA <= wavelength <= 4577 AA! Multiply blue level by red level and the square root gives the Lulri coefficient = 71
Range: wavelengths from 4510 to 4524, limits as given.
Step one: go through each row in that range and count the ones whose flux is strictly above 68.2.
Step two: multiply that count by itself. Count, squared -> 49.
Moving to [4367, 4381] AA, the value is 25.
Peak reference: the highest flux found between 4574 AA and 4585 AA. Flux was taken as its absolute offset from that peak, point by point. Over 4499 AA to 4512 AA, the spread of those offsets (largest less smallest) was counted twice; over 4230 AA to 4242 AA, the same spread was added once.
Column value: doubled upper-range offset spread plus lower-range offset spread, 7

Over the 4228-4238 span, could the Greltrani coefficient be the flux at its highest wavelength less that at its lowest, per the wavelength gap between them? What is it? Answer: 0.5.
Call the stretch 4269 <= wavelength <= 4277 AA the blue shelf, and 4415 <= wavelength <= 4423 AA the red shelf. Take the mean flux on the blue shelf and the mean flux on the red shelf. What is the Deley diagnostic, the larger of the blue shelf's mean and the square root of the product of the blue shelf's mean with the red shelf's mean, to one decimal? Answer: 65.7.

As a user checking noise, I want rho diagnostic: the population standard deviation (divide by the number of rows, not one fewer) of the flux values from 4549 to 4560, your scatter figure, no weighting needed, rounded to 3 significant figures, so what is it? 1.85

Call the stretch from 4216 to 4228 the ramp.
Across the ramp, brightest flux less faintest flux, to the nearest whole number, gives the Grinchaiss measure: 18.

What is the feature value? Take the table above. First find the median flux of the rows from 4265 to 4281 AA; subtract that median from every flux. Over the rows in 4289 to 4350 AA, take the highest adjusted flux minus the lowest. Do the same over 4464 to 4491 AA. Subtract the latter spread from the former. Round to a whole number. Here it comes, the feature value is 22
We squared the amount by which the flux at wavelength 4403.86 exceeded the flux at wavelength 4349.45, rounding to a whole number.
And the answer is 11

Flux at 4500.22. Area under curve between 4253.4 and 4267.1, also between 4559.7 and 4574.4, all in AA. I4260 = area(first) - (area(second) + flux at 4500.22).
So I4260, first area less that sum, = -275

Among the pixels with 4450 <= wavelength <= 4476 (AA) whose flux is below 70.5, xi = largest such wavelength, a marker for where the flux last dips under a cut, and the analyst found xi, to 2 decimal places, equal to 4461.02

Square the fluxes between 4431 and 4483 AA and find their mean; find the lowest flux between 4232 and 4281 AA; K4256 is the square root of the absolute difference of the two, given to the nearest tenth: 71.3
